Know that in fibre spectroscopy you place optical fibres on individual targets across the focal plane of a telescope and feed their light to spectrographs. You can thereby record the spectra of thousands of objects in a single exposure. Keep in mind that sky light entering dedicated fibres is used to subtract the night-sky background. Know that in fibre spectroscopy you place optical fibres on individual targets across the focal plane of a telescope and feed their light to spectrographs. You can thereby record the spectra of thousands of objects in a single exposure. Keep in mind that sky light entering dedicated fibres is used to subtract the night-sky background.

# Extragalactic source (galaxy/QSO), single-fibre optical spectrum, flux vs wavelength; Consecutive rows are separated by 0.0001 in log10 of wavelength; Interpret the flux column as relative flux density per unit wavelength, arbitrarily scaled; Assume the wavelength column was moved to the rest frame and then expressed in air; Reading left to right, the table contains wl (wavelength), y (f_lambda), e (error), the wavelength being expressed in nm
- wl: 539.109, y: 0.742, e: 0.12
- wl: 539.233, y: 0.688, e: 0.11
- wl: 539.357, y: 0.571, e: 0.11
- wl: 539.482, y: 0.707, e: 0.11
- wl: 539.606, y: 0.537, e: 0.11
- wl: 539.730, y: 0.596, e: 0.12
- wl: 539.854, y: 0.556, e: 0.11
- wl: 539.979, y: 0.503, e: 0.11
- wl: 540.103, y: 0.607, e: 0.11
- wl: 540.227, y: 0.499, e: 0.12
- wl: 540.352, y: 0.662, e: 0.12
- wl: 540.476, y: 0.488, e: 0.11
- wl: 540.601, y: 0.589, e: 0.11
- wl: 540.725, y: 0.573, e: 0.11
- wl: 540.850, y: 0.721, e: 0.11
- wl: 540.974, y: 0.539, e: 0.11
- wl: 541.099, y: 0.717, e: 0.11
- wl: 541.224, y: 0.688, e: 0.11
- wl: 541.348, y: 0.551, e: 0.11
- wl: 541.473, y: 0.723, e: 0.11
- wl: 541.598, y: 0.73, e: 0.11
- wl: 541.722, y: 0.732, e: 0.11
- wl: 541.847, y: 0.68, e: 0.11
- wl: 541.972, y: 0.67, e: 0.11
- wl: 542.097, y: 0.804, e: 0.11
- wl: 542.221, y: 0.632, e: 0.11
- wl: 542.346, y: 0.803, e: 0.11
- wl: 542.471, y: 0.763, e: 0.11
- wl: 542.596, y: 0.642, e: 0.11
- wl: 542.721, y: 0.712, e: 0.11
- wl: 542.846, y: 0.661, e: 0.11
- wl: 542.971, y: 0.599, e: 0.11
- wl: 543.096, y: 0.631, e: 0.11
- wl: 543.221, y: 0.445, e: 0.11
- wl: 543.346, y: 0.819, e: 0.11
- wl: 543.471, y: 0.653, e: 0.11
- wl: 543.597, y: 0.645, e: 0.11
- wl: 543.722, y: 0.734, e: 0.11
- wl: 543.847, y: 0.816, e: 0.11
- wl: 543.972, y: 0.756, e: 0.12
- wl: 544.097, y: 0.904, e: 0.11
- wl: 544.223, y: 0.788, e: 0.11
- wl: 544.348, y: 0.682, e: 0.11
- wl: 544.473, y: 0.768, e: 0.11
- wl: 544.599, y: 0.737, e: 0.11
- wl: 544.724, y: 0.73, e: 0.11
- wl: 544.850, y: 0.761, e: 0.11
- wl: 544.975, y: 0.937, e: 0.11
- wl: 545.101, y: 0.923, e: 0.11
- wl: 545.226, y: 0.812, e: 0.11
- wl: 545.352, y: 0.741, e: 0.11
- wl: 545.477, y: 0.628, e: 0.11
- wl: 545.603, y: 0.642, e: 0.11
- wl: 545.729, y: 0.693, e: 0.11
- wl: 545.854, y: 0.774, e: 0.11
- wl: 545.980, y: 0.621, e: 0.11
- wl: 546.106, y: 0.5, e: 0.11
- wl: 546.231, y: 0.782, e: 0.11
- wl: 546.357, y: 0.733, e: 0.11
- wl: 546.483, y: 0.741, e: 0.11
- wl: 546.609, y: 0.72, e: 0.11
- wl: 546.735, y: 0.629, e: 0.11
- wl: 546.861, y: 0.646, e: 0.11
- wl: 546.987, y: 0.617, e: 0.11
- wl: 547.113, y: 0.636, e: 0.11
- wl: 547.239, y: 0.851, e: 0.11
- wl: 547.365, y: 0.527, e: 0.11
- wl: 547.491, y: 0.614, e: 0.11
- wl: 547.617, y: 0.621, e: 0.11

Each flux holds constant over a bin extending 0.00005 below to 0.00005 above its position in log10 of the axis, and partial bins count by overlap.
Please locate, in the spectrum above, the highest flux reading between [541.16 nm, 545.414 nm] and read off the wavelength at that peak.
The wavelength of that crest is 544.975 nm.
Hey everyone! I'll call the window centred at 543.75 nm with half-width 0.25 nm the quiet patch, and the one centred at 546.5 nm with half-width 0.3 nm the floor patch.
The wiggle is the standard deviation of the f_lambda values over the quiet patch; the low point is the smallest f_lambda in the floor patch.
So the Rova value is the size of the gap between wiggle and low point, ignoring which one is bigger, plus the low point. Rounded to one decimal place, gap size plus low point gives 1.2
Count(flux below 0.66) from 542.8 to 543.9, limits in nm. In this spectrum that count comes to 5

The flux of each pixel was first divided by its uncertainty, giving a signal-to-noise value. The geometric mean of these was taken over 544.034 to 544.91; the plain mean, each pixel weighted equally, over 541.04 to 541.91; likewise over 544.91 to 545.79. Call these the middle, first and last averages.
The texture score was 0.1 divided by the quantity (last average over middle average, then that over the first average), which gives 0.62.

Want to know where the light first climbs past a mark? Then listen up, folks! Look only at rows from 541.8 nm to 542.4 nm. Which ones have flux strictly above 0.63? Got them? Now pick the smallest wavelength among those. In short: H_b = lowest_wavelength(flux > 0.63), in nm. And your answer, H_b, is 541.847 nm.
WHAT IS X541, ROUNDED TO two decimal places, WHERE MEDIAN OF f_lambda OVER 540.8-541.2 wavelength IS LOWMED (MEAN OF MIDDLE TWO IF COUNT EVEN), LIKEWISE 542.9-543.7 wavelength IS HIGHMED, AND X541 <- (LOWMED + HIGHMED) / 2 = 0.68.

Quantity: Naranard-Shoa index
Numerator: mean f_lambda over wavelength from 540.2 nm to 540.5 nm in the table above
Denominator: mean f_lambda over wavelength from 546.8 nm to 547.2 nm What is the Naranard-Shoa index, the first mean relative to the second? 0.87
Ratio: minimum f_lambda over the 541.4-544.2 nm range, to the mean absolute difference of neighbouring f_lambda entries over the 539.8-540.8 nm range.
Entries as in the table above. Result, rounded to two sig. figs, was 4.3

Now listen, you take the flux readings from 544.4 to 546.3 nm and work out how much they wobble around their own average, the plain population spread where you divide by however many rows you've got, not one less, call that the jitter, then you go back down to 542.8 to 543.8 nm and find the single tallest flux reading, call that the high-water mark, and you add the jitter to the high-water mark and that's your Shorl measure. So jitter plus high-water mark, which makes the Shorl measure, 0.928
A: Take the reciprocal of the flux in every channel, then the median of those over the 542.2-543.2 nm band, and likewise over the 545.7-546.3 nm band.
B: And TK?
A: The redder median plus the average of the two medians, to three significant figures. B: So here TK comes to 2.93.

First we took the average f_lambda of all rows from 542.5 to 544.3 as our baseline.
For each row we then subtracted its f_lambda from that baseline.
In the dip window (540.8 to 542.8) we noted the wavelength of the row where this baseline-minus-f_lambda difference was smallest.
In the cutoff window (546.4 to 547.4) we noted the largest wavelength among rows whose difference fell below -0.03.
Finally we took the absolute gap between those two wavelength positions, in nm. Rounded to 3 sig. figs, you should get 5.14 nm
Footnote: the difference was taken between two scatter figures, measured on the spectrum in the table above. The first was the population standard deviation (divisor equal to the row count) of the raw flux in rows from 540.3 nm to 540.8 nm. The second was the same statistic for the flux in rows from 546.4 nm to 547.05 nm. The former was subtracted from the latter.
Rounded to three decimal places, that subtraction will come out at -0.012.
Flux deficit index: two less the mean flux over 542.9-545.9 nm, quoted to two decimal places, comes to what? 1.27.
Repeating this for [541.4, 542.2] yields 1.28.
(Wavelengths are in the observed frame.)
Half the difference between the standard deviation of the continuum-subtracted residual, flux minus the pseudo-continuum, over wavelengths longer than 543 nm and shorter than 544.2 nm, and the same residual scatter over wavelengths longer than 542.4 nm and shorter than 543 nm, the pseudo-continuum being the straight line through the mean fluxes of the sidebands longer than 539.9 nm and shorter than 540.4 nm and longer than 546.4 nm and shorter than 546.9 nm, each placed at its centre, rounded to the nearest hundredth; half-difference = 0.03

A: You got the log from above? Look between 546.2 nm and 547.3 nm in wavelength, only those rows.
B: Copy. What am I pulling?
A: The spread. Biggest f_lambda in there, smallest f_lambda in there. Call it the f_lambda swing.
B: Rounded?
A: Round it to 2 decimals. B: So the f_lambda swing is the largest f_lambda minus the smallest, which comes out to 0.23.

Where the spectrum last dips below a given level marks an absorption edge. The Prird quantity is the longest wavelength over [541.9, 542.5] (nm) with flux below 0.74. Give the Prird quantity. 542.221 nm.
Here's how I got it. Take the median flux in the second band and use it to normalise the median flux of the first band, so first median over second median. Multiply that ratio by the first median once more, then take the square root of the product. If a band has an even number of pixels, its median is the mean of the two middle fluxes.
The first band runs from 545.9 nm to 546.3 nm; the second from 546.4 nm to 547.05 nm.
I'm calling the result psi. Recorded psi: 0.77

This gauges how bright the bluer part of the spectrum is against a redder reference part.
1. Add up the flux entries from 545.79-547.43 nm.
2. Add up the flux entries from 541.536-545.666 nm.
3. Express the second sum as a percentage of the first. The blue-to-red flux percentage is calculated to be 273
